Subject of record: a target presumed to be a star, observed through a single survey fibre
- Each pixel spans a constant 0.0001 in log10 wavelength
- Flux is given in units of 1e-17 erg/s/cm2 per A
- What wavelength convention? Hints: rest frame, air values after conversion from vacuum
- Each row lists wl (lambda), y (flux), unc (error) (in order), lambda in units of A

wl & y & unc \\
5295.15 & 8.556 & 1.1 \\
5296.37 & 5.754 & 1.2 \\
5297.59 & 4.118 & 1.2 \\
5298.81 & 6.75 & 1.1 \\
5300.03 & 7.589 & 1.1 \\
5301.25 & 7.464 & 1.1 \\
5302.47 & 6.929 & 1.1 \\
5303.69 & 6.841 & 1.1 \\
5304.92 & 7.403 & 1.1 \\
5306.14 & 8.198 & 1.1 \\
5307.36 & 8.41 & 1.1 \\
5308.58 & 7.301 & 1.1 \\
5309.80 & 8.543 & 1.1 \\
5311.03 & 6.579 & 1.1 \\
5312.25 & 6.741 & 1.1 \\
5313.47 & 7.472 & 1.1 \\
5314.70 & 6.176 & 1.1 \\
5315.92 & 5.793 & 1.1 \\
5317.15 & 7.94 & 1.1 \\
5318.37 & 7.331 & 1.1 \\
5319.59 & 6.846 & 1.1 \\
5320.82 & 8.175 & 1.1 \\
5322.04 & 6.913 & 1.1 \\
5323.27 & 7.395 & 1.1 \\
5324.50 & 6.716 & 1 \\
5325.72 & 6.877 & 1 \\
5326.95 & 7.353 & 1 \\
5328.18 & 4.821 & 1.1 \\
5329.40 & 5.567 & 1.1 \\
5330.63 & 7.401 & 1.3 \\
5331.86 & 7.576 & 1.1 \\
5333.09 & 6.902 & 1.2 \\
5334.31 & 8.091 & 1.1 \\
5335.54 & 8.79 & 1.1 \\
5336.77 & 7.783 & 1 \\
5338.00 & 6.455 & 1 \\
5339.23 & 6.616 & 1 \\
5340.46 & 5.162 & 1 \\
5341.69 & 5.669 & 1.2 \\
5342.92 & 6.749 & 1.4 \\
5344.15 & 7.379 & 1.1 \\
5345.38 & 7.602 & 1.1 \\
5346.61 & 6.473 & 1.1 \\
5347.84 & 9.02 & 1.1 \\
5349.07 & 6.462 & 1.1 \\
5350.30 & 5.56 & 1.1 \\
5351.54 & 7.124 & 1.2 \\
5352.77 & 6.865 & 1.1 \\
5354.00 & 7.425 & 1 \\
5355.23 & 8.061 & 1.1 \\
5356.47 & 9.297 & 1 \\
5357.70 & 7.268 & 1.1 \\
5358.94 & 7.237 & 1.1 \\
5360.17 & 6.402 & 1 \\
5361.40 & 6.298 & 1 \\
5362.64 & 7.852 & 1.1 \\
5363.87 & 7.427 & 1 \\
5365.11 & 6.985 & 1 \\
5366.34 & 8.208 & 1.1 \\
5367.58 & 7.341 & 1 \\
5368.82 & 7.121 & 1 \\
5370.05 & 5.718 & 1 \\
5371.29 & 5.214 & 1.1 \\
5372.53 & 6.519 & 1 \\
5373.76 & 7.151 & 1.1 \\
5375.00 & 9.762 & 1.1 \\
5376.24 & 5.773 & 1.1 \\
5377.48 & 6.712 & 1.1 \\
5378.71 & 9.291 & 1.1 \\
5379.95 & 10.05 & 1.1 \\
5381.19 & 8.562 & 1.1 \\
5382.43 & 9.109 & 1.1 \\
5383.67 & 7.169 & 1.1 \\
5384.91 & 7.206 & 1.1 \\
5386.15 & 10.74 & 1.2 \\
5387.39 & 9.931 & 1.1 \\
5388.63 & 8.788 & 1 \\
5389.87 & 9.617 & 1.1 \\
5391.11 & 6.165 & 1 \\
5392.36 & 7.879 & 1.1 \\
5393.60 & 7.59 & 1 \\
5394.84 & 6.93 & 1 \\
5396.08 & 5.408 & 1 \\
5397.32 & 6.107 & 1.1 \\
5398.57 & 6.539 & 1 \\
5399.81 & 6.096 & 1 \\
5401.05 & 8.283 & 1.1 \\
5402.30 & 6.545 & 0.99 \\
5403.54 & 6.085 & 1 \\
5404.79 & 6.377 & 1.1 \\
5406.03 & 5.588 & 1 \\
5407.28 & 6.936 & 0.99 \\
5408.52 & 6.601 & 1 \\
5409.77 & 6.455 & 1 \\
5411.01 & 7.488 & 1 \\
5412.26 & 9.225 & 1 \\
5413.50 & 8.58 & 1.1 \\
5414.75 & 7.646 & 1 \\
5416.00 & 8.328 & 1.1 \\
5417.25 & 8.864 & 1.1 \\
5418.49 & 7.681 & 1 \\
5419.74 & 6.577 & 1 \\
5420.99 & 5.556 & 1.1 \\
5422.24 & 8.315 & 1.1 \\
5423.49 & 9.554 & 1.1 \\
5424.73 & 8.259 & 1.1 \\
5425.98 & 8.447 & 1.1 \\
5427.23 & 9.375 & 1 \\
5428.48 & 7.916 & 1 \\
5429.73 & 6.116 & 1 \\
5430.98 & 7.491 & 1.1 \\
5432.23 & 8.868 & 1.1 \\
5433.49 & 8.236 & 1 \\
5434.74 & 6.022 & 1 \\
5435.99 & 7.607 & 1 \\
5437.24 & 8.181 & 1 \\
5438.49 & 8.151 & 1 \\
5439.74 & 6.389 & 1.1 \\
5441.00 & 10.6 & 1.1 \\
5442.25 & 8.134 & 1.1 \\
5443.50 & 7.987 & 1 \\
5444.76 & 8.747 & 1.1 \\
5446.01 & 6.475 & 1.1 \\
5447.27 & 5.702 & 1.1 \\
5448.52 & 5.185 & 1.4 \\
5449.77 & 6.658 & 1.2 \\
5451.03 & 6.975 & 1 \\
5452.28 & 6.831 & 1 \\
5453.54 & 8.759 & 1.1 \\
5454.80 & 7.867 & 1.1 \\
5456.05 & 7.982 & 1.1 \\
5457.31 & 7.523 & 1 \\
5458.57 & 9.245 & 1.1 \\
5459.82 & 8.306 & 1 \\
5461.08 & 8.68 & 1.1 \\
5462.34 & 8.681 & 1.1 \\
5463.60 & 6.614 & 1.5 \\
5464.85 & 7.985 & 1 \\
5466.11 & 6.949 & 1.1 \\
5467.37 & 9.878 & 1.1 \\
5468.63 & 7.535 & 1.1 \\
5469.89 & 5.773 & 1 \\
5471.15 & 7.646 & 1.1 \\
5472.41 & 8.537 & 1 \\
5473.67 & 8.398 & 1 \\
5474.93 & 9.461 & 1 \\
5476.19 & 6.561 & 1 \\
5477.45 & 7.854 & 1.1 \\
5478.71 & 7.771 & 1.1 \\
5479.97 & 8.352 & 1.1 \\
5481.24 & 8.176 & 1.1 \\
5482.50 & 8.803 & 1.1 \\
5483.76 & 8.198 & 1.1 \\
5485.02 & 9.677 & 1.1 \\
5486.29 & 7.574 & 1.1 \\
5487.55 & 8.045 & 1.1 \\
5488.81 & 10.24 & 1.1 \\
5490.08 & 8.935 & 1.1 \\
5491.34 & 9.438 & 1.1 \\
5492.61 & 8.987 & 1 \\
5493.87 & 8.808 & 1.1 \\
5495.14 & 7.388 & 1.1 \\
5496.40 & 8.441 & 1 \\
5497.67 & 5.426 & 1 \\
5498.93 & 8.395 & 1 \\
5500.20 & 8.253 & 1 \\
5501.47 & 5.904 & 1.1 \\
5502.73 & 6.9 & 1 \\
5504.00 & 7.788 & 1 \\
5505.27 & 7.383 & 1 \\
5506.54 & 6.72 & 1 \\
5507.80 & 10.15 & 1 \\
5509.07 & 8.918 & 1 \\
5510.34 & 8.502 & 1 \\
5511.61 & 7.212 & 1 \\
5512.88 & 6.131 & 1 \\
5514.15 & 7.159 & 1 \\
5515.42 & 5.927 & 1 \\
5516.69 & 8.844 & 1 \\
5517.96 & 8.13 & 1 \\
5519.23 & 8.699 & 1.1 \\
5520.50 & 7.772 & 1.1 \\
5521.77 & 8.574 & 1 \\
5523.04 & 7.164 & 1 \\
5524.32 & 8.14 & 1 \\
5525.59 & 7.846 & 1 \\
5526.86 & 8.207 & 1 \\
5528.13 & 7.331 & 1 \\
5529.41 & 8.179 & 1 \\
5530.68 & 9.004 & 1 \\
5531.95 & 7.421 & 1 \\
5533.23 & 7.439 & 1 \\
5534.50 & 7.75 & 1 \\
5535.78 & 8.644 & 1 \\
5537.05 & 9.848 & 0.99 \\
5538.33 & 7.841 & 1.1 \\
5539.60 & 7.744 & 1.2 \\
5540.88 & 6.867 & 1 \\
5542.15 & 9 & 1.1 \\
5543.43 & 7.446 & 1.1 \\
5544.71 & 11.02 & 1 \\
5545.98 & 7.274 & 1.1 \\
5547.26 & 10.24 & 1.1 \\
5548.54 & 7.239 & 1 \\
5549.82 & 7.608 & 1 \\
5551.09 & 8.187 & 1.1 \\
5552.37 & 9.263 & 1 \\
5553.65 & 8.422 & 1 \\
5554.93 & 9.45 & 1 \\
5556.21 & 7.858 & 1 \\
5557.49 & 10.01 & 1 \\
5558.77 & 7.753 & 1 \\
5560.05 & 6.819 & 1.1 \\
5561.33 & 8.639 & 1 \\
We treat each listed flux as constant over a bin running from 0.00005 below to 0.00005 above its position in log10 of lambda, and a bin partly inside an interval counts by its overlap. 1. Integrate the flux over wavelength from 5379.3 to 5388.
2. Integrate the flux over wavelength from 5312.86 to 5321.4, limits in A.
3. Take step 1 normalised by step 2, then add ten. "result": 11.3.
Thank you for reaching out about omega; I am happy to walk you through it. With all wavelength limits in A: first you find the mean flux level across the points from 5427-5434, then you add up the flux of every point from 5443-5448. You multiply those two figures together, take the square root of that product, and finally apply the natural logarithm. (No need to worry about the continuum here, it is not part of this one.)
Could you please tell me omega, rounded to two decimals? 2.72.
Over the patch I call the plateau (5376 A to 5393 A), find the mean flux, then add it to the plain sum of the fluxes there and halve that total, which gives 63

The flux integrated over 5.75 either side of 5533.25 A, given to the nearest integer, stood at 94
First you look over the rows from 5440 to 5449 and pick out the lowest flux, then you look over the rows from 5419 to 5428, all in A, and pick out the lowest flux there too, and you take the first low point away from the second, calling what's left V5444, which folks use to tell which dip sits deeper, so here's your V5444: 0.4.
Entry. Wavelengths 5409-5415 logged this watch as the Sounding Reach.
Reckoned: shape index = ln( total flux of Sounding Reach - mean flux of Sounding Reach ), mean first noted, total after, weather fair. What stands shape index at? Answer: 3.45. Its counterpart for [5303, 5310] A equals 3.66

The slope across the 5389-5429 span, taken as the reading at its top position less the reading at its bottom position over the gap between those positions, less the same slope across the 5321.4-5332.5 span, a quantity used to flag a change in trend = -0.11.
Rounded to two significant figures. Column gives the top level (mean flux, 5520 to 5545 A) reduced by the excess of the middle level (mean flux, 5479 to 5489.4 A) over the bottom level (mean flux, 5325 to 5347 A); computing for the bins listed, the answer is 6.4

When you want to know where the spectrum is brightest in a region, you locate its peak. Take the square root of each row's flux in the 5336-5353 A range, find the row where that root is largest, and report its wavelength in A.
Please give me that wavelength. 5347.84 A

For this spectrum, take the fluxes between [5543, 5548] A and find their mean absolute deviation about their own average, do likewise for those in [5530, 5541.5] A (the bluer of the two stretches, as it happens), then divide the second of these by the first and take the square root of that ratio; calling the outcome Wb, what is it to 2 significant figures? 0.67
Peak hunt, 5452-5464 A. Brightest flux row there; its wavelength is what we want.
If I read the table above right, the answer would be 5458.57 A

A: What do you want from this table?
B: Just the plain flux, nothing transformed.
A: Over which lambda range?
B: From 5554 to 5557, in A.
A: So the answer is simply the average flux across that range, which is 8.7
